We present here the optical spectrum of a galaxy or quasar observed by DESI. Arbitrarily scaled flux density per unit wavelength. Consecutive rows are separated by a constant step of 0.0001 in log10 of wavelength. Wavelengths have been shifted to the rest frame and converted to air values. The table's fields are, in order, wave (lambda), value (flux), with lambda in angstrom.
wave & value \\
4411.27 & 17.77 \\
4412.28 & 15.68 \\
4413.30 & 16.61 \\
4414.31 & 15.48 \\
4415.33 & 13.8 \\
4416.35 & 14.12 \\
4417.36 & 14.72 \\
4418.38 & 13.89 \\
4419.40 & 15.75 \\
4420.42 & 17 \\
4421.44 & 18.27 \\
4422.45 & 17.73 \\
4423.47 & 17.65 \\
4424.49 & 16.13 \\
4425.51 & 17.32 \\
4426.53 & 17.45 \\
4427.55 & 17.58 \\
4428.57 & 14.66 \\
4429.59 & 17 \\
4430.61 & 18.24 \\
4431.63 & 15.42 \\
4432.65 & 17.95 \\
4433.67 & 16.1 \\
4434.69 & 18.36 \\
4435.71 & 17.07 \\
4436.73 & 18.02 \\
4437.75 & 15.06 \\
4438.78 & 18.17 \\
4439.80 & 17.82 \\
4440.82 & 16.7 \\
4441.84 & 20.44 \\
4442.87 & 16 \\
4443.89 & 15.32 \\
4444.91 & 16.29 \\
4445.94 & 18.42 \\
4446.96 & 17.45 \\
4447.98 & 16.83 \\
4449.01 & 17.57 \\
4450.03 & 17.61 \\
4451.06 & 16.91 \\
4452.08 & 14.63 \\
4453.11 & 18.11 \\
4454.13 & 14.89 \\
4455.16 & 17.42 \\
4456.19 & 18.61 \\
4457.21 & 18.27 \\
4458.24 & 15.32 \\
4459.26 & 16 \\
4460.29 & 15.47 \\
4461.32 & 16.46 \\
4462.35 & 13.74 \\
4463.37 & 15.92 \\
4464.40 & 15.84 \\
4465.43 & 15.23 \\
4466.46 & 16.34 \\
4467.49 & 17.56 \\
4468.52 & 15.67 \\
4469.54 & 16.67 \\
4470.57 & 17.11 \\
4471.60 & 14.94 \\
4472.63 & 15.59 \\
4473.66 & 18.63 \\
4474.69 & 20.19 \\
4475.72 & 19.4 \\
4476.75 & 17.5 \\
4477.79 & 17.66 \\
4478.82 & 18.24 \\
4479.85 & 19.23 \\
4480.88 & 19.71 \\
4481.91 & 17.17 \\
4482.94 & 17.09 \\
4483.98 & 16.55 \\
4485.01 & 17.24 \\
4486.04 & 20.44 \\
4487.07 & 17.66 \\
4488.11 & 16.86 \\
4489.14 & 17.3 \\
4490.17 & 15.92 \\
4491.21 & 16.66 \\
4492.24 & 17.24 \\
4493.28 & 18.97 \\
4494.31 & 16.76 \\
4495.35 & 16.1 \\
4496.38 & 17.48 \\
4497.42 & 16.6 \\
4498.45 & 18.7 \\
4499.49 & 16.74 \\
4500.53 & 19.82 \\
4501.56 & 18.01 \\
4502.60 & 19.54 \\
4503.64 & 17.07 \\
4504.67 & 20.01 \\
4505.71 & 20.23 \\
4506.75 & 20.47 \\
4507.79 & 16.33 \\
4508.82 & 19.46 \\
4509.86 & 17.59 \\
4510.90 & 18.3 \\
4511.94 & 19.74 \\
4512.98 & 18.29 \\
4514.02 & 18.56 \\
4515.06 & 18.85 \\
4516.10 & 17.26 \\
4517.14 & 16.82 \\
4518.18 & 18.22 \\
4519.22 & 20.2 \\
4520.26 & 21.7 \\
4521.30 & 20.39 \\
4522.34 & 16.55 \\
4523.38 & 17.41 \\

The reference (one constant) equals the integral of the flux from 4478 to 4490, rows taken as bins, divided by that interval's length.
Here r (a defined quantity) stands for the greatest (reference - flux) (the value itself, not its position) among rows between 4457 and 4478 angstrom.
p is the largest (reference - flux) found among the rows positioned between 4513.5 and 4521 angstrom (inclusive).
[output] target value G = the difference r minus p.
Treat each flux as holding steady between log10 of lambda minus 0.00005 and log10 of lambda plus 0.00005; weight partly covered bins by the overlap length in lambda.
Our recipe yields 3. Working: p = 1.1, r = 4.2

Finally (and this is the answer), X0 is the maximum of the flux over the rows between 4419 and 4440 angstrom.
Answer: 18.36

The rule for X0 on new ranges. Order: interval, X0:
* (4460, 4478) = 20.19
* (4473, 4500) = 20.44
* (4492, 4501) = 19.82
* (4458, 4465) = 16.46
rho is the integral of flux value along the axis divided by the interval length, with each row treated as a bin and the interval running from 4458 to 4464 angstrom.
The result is 15.5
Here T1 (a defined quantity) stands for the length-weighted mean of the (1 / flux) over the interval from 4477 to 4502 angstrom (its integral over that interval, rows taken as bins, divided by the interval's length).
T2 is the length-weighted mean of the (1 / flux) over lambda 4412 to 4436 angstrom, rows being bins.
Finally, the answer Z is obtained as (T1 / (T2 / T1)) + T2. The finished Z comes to 0.114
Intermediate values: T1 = 0.0568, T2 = 0.0614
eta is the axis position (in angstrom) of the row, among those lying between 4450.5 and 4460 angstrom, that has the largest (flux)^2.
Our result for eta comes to 4456.19 angstrom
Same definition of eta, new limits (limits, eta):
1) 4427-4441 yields 4434.69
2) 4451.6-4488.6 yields 4486.04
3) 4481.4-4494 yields 4486.04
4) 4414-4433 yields 4421.44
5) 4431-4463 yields 4441.84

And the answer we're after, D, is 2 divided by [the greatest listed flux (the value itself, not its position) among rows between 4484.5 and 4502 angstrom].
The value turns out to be 0.098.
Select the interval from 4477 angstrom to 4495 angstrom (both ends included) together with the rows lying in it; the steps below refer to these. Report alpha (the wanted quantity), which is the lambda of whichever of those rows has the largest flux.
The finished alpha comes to 4486.04 angstrom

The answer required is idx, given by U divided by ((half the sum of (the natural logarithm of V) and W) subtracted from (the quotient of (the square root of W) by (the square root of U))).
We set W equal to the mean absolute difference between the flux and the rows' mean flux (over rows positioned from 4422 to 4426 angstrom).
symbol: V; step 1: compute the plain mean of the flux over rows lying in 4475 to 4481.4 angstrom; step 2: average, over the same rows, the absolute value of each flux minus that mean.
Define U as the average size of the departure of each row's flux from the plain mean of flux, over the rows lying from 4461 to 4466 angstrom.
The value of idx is 1.1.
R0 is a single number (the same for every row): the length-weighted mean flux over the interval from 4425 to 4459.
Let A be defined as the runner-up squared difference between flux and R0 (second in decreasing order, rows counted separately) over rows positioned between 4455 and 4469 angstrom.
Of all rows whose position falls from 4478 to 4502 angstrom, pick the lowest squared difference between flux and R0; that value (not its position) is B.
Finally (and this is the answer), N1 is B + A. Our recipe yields 3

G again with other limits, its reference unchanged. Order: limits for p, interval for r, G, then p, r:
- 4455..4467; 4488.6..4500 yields -2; 4.2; 2.0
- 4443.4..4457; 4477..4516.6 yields -1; 3.3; 2.0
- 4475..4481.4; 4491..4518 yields 1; 0.4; 1.8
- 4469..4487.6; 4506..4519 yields -1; 3.0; 1.6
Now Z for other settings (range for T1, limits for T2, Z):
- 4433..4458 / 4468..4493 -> 0.117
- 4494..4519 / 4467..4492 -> 0.110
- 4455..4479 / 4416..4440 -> 0.120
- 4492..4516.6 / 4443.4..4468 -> 0.111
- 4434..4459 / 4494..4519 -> 0.118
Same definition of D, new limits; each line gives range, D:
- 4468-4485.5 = 0.099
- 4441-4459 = 0.098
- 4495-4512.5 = 0.098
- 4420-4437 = 0.109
